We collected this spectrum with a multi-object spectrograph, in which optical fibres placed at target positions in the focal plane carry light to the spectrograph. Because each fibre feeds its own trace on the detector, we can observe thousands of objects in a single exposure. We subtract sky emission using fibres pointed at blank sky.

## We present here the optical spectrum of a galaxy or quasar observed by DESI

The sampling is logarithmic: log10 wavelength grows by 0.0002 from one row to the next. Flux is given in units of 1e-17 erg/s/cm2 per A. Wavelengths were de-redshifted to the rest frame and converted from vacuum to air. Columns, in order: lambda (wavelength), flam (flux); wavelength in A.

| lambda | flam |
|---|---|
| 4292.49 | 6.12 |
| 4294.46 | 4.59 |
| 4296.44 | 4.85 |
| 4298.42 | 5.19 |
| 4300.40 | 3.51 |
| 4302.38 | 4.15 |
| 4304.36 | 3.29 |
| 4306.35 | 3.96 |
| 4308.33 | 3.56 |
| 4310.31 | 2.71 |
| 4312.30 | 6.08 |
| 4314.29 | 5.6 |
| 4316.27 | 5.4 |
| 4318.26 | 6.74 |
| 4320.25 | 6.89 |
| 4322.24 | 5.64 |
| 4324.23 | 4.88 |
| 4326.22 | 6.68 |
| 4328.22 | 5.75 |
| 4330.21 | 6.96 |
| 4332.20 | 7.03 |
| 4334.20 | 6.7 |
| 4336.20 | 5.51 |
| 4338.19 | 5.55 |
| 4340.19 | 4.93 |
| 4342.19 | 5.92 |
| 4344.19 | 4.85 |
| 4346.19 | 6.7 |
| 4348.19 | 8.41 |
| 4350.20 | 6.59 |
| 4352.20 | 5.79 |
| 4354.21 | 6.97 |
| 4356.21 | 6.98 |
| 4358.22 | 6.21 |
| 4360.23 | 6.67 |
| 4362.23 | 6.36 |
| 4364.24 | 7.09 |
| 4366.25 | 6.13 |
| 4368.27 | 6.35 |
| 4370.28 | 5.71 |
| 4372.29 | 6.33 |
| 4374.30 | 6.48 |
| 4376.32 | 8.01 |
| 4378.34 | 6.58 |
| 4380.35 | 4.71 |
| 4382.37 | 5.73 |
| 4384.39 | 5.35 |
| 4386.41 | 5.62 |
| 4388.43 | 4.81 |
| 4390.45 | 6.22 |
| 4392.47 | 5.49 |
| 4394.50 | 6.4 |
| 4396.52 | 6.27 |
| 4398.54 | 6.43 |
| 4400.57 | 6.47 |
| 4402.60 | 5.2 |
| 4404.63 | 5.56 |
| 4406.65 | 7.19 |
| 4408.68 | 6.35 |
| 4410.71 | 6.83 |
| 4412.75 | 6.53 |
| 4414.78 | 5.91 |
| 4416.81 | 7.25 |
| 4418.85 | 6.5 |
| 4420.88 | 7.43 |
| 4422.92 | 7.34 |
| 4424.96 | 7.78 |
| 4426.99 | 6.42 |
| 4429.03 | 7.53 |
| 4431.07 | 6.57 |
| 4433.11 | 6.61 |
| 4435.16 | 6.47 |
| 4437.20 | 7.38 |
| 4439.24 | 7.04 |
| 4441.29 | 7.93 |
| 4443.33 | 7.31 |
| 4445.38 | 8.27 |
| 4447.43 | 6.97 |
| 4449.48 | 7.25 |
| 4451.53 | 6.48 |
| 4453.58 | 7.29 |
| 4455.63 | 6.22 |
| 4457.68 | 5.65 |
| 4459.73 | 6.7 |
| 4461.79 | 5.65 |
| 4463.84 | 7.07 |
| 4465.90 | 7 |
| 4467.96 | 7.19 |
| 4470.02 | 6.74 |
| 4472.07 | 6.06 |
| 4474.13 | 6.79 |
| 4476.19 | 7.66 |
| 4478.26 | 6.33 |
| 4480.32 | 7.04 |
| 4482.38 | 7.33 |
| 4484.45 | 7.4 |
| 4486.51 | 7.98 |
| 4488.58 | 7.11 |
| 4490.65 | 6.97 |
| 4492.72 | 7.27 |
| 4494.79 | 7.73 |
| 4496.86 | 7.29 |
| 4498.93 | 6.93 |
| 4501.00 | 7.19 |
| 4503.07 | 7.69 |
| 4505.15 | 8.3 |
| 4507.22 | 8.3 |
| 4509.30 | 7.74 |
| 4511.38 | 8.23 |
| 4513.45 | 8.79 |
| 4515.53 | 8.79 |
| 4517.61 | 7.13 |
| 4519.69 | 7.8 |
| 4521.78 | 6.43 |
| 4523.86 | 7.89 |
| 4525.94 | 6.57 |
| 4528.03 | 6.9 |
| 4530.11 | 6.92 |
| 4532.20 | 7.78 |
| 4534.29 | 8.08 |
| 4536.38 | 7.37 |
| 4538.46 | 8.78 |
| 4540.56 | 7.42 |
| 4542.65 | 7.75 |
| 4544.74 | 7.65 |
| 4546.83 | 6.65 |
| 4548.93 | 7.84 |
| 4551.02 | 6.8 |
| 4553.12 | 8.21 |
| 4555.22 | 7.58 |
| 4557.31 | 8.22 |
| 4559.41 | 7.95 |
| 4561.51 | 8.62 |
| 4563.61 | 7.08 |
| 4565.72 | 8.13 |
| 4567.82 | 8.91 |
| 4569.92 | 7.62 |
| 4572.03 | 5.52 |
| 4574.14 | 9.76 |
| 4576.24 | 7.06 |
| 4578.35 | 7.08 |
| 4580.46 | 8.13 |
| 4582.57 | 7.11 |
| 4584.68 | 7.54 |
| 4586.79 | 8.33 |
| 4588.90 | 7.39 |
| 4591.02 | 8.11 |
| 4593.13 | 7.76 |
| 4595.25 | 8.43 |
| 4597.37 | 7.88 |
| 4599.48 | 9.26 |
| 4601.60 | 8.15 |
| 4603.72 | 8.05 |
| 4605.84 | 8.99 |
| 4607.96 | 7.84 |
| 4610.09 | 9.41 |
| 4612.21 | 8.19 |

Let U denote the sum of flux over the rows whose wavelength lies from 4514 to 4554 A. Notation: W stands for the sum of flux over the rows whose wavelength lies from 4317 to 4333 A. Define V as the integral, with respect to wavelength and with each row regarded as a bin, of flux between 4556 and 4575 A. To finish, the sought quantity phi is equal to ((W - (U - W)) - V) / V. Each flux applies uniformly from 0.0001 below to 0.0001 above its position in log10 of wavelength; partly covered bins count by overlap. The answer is -1.3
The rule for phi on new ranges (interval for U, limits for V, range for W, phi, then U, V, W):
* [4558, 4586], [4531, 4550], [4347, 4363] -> -0.9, 101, 146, 54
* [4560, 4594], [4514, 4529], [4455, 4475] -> -0.9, 124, 111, 65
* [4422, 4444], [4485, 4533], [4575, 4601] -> -0.7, 78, 362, 94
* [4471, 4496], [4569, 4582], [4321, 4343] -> -0.5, 86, 98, 66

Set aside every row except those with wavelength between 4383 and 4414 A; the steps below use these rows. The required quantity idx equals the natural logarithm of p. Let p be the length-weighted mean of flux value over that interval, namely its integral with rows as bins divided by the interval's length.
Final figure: 1.80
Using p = 6.0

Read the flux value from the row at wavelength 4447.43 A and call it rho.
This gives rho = 6.97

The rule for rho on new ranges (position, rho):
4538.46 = 8.78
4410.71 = 6.83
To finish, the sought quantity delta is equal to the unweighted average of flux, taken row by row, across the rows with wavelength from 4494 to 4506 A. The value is 7.5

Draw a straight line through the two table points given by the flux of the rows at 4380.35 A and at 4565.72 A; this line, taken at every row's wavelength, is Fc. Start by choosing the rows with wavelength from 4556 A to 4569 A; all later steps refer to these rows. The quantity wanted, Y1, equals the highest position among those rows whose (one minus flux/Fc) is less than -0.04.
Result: 4567.82 A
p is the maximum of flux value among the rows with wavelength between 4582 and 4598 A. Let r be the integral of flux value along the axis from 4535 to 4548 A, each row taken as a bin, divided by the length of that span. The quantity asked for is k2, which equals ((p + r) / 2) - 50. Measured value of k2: -42.0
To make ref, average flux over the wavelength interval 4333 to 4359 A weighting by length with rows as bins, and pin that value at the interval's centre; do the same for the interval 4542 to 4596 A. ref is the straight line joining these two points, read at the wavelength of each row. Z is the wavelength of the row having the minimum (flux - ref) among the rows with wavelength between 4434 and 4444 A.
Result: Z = 4435.16 A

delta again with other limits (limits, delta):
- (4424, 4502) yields 7.0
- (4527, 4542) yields 7.6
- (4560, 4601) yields 7.9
